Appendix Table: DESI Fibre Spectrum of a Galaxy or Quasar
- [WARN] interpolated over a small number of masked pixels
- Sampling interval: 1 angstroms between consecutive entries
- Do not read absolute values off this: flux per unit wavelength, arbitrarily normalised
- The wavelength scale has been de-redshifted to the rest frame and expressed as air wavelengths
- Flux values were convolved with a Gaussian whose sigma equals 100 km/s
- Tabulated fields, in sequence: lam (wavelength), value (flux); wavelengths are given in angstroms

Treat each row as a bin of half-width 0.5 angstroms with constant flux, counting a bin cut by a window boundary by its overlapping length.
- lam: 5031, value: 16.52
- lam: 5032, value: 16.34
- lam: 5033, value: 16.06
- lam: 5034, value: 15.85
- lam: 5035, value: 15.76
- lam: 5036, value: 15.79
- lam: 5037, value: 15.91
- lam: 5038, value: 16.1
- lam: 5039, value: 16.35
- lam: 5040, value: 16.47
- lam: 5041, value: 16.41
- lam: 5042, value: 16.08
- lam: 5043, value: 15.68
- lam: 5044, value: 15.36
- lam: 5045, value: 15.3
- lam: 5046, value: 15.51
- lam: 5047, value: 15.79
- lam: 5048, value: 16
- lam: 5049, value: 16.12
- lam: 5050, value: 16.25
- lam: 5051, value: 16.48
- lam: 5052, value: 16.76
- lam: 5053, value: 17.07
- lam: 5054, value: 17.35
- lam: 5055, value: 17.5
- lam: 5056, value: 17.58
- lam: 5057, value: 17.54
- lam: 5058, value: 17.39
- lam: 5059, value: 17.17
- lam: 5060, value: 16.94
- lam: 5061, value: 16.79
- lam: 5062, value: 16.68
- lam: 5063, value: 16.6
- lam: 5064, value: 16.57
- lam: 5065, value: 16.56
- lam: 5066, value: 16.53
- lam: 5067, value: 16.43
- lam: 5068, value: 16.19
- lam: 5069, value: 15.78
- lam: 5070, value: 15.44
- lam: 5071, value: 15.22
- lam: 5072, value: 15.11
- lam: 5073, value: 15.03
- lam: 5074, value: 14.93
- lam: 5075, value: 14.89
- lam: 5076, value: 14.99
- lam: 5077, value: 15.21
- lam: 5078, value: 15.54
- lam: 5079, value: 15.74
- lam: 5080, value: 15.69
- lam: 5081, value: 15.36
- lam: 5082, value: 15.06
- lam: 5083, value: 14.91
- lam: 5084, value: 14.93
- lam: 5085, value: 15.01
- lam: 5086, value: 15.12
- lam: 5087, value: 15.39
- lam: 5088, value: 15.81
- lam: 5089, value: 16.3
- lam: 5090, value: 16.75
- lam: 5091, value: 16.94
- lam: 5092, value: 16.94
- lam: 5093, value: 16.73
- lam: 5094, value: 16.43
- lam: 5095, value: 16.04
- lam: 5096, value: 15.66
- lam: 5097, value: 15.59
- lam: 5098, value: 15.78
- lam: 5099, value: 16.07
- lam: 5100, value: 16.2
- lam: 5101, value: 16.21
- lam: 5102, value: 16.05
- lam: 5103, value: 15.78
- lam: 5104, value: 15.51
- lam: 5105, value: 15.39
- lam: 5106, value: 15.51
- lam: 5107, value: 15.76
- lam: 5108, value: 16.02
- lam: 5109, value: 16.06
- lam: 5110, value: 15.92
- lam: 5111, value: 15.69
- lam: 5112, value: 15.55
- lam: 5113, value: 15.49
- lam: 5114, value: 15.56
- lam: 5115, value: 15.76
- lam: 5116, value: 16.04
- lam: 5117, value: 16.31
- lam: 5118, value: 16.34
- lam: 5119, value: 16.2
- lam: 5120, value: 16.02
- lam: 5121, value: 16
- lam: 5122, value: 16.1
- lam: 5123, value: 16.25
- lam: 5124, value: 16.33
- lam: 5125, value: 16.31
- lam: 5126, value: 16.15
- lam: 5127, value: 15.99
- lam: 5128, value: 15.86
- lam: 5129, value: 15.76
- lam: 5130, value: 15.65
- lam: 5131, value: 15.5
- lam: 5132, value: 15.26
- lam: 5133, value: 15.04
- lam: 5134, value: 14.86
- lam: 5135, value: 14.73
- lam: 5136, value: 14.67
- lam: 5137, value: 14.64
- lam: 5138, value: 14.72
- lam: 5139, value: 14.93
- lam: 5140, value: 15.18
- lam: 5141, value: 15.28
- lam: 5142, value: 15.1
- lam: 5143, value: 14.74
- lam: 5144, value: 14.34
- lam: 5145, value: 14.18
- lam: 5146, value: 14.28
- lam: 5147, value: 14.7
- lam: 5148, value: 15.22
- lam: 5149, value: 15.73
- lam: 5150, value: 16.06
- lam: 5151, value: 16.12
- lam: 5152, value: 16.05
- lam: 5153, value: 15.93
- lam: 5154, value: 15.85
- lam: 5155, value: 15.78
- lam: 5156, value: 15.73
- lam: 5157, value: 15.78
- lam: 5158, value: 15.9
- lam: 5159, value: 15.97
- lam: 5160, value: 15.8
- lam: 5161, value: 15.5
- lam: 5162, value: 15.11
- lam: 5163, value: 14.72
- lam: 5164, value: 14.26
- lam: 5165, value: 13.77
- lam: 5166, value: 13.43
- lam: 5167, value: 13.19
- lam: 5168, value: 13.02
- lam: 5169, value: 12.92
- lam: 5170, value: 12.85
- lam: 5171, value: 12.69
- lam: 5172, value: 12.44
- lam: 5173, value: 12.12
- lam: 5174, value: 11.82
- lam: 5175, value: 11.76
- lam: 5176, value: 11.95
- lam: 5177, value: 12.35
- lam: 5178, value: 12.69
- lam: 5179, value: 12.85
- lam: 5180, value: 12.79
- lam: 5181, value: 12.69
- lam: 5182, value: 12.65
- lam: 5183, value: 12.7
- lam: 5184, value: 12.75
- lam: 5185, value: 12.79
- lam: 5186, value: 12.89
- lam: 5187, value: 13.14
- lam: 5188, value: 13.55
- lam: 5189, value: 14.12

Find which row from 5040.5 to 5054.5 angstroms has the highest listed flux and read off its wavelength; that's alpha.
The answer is 5054 angstroms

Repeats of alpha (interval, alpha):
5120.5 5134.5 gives 5124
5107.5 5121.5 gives 5118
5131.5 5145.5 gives 5141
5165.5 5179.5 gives 5166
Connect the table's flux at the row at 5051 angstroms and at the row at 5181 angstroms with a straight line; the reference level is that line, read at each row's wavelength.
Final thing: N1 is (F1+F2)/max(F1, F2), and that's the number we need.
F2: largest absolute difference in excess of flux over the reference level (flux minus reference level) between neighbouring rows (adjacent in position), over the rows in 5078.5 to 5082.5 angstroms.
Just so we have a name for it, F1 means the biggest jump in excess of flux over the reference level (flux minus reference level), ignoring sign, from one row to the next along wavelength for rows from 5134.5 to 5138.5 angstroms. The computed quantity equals 1.36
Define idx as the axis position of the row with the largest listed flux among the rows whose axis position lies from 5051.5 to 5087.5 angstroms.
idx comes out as 5056 angstroms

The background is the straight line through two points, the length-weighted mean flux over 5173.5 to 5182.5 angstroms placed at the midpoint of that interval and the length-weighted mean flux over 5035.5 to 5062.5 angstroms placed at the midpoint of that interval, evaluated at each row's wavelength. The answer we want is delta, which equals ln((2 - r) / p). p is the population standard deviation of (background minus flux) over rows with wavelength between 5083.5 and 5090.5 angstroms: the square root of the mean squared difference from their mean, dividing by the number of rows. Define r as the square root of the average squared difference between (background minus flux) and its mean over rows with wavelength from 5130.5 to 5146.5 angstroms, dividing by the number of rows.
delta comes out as 0.9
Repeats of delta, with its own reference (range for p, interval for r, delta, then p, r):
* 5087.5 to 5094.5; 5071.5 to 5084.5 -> 1.4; 0.4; 0.33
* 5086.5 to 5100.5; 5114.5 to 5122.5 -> 1.3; 0.5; 0.20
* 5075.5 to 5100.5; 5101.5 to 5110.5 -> 0.8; 0.8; 0.28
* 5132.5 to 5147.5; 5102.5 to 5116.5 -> 1.8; 0.3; 0.27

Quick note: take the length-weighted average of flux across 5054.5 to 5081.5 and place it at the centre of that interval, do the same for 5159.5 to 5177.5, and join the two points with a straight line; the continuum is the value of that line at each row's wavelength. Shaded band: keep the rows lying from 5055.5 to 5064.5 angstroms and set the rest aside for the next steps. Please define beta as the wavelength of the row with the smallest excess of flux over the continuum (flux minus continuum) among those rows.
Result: 5064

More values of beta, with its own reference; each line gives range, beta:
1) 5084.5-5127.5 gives 5085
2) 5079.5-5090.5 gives 5083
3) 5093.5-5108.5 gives 5097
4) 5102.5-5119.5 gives 5105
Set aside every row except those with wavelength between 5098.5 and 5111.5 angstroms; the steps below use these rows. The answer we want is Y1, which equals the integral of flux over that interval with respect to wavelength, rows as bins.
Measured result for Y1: 206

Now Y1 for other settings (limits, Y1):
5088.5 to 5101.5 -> 212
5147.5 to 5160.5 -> 206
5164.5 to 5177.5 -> 164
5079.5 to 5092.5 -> 204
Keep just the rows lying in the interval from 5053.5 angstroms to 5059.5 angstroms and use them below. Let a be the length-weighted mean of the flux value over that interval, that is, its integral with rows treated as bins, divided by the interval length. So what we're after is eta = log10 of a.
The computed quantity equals 1.24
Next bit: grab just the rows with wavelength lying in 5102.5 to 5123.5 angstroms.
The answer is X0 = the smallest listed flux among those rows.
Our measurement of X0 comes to 15.39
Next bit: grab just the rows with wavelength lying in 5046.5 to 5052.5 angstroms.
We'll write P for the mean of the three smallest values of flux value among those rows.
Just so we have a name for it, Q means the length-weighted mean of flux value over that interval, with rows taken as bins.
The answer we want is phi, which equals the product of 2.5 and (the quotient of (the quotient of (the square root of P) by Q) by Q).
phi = 0.0379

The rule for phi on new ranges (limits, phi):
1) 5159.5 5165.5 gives 0.0427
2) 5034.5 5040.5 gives 0.0385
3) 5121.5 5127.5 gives 0.0383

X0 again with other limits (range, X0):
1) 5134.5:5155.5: 14.18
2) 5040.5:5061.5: 15.3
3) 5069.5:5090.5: 14.89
